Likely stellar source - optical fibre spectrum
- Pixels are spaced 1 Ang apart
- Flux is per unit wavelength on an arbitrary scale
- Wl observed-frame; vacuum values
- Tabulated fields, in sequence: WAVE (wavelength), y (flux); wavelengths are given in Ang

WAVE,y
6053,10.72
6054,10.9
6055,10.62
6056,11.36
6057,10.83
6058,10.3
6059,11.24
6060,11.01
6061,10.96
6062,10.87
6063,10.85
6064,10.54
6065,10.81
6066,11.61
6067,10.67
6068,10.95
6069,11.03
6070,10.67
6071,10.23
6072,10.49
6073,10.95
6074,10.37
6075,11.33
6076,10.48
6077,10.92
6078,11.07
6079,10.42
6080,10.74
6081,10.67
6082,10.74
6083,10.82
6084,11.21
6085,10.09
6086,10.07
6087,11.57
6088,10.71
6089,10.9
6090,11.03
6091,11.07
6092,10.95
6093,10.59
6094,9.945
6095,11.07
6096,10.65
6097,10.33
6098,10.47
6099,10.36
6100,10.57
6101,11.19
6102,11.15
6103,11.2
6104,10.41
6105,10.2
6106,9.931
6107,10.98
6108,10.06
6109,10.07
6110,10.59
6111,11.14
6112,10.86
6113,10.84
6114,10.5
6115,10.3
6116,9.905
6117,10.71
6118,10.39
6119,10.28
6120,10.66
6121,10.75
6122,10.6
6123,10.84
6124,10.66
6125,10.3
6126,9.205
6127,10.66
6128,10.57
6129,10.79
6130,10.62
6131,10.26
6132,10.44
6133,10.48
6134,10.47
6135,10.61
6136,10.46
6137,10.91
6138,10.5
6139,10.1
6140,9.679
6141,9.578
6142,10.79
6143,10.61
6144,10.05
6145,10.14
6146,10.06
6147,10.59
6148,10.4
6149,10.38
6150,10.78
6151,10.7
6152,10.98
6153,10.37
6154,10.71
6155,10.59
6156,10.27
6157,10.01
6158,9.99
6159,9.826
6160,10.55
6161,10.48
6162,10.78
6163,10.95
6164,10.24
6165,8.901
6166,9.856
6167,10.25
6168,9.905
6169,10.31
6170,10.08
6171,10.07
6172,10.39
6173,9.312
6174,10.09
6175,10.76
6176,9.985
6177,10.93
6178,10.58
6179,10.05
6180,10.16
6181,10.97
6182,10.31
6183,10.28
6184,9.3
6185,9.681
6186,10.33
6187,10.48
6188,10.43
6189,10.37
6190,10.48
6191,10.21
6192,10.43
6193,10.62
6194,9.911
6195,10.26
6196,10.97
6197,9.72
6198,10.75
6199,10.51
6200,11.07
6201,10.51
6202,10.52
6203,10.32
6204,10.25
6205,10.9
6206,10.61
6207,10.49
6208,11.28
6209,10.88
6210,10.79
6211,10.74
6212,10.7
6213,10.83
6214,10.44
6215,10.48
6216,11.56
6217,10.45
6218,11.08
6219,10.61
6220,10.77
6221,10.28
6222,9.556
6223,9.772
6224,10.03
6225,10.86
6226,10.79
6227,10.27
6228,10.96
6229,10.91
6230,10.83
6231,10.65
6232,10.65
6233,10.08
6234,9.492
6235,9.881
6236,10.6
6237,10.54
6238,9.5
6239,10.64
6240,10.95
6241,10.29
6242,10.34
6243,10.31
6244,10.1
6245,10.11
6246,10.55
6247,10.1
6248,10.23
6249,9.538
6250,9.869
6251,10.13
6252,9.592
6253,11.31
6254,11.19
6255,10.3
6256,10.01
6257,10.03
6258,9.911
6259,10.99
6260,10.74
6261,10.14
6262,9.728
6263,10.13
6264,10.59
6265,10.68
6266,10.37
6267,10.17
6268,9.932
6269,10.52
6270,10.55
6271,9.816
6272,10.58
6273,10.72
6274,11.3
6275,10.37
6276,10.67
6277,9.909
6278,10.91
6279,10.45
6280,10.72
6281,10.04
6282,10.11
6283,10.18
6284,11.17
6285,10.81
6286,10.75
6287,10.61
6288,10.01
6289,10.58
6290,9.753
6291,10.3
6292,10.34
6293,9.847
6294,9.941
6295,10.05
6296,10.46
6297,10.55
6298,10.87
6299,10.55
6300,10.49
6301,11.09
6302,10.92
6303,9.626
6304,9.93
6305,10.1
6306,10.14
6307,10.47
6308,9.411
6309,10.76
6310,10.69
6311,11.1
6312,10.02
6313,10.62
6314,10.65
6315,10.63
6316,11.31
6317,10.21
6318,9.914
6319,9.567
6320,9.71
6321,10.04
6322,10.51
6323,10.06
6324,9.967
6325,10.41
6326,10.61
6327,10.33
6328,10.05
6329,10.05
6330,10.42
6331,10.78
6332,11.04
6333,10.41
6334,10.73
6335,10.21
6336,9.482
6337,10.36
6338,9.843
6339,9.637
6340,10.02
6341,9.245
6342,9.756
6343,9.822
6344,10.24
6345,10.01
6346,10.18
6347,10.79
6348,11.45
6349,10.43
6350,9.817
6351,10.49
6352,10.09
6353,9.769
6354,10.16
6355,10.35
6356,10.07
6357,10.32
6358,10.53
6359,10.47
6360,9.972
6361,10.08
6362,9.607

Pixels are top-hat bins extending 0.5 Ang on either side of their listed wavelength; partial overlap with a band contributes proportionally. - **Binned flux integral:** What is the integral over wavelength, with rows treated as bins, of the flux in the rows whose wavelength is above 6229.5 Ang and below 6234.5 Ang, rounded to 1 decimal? 51.7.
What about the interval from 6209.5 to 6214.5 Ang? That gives 53.5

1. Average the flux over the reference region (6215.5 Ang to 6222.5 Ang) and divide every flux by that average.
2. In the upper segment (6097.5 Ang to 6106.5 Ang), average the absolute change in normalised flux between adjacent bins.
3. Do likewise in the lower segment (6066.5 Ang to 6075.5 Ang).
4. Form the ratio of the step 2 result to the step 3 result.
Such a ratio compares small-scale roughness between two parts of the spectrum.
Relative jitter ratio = 0.67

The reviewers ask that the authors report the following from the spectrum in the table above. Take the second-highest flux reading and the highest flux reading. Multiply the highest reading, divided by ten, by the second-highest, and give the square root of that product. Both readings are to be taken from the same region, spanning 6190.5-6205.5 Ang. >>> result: 3.48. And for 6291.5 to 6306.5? 3.48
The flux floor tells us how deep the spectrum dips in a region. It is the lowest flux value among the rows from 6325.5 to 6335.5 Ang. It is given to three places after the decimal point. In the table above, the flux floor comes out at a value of 10.050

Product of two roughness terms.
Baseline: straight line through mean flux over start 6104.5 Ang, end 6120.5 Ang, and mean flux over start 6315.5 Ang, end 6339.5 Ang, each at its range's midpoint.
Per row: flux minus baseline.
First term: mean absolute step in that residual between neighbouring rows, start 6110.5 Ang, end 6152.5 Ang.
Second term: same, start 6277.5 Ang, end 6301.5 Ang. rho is 0.11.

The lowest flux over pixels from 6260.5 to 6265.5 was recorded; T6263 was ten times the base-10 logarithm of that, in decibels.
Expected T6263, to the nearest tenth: 9.9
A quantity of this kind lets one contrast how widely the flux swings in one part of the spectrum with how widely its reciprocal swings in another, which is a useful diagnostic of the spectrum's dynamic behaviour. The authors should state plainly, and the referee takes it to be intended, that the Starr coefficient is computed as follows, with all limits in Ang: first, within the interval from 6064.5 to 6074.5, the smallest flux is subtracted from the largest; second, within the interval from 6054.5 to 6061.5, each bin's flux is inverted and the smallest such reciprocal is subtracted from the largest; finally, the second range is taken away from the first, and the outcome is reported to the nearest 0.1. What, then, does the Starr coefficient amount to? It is 1.4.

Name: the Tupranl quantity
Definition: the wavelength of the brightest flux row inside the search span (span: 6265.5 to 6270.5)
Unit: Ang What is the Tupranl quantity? 6270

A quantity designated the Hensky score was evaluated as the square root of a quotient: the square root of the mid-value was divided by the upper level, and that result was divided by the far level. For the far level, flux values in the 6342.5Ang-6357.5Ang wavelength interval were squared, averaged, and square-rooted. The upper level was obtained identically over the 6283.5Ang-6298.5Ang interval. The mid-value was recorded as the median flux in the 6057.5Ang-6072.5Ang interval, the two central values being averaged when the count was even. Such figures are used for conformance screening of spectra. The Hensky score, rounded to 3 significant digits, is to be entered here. 0.175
